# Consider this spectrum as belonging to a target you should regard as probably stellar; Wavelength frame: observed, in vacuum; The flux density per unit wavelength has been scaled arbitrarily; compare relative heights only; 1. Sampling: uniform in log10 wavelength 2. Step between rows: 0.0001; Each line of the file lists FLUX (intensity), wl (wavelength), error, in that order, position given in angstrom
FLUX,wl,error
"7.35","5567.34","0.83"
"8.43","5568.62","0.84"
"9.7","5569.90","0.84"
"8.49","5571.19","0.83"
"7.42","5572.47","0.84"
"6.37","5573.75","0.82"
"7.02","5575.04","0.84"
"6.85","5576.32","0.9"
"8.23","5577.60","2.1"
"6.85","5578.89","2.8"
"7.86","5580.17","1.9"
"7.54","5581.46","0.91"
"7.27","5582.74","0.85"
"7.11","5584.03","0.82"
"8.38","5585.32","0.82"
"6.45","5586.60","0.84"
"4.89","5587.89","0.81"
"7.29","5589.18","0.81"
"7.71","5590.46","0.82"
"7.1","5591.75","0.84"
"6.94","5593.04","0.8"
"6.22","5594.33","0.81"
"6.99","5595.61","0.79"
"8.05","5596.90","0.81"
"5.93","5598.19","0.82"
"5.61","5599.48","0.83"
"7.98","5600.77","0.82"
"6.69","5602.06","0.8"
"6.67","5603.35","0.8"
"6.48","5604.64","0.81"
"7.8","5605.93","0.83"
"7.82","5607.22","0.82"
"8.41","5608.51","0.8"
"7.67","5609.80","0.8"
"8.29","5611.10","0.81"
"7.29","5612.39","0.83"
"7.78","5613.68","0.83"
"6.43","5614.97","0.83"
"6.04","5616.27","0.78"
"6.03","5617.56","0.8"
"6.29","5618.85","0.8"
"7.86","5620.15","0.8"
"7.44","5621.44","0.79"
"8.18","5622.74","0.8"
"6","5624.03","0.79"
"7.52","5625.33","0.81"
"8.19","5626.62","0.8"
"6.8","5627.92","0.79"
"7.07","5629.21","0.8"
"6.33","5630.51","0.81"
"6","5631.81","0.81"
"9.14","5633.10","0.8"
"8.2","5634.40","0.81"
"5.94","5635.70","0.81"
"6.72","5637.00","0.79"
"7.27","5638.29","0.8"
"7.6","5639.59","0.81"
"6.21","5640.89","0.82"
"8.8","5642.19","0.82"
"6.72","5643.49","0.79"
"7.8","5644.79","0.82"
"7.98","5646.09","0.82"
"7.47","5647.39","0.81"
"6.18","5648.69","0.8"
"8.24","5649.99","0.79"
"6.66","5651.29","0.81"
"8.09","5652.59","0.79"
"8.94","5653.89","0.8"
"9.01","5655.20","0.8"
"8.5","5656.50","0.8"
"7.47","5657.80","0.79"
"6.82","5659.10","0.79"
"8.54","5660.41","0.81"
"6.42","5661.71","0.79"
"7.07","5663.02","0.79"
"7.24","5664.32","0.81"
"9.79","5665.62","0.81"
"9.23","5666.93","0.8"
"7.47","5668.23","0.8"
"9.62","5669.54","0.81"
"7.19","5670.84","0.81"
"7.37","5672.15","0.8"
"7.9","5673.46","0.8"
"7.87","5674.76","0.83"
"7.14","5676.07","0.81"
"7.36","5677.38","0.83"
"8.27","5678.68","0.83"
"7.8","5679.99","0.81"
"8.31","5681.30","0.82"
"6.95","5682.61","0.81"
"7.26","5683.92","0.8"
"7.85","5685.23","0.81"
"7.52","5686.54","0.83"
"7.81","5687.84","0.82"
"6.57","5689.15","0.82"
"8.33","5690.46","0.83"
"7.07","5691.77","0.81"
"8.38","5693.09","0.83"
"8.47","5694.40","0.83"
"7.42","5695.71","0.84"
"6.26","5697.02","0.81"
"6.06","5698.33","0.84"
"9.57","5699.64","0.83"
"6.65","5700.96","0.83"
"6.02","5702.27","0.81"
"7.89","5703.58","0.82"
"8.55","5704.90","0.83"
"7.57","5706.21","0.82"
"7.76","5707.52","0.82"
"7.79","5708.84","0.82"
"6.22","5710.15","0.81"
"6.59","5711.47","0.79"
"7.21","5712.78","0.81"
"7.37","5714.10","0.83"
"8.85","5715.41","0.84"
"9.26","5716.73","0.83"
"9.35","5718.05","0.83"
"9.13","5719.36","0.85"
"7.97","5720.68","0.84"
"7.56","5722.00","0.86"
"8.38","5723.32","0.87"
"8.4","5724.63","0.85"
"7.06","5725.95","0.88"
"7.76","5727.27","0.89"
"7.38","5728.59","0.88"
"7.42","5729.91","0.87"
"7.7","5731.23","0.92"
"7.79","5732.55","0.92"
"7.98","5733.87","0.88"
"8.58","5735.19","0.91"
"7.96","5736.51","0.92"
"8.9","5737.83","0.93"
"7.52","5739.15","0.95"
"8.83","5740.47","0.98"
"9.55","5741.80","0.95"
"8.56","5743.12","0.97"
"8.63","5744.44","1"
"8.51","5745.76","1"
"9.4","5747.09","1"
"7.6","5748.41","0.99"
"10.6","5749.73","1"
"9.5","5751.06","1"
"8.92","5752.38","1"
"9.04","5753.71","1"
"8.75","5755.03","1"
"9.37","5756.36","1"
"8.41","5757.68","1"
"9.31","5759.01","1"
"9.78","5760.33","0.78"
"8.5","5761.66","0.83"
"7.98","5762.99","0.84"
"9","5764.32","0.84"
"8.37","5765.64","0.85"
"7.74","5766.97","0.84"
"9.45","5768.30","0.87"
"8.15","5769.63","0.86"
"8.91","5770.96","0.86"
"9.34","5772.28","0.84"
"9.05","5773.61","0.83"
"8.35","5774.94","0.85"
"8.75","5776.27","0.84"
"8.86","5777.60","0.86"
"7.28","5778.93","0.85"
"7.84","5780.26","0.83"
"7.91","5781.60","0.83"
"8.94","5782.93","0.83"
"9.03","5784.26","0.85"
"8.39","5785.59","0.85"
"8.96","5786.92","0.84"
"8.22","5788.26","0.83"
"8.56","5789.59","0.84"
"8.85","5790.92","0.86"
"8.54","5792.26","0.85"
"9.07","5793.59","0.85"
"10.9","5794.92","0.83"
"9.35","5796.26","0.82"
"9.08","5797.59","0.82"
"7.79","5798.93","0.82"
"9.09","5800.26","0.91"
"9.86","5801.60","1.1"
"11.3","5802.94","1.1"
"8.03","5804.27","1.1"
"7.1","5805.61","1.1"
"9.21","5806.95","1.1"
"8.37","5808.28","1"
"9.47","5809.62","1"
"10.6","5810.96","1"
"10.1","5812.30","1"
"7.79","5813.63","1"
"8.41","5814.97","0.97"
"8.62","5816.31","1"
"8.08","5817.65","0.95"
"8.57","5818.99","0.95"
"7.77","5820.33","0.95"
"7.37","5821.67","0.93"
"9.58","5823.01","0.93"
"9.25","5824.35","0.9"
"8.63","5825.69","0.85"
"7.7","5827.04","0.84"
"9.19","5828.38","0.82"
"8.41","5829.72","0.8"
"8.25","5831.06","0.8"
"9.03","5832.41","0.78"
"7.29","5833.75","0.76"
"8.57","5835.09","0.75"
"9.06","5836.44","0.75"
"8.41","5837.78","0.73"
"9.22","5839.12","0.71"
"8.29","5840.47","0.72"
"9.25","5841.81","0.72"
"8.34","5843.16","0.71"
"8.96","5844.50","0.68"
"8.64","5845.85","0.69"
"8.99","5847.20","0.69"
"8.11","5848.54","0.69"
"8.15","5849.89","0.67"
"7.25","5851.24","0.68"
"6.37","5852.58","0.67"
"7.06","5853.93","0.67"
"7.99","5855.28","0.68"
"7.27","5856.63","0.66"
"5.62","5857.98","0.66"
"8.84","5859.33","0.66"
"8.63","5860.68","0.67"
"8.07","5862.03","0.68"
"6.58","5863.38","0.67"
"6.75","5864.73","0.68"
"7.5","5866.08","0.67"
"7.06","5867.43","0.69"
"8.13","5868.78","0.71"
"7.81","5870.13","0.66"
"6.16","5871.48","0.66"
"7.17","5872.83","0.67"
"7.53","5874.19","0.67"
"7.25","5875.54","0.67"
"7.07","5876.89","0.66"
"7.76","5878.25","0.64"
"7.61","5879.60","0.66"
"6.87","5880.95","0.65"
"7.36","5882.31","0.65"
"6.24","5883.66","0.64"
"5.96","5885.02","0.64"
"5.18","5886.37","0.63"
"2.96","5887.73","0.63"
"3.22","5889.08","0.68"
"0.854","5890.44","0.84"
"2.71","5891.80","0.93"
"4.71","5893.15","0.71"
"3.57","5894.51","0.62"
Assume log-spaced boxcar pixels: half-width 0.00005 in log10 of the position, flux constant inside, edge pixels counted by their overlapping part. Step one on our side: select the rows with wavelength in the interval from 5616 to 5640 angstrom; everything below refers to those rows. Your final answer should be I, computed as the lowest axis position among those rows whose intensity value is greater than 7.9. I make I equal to 5622.74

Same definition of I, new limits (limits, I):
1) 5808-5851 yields 5808.28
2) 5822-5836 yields 5823.01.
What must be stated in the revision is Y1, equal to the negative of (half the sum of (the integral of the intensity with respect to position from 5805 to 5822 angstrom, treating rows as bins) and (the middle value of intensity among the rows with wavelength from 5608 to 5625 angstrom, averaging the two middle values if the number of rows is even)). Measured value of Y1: -76.9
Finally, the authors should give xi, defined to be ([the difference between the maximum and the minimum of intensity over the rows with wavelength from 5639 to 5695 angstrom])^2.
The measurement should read 13.0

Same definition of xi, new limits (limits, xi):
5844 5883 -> 11.4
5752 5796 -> 13.1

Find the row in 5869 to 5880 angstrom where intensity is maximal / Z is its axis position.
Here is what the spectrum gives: 5870.13 angstrom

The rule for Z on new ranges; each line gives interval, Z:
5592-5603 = 5596.90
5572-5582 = 5577.60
